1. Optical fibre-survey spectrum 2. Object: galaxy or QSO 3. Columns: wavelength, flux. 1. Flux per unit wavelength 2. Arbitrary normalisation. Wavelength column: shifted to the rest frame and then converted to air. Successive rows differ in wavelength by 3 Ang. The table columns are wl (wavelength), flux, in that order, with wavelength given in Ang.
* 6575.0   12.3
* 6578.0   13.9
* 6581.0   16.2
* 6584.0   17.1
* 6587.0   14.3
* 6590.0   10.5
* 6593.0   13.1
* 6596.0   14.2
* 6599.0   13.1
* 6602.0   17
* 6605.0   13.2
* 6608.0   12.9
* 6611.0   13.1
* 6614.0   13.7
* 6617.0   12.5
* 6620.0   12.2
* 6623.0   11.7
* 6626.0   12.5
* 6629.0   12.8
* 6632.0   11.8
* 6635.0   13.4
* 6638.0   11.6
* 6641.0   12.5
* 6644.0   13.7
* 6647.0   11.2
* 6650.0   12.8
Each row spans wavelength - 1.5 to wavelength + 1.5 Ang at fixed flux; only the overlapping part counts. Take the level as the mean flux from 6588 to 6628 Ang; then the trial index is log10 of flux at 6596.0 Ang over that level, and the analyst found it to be 0.04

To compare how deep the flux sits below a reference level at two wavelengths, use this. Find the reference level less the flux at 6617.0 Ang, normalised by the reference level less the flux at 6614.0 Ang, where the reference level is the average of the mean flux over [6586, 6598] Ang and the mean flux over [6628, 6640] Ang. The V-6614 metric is -0.2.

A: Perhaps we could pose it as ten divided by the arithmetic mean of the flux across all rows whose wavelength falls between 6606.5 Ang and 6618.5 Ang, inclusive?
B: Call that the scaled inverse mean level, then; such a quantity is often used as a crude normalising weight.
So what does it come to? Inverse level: 0.77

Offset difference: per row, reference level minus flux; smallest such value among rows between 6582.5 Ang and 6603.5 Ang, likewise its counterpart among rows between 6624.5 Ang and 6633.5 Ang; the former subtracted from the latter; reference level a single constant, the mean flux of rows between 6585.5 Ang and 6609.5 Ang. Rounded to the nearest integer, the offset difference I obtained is 4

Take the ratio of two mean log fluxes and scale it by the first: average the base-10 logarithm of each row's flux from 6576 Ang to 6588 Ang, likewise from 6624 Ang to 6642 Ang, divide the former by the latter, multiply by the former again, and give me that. 1.28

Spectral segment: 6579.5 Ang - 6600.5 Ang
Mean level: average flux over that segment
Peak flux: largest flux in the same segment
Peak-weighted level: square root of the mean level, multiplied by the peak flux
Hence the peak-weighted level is 64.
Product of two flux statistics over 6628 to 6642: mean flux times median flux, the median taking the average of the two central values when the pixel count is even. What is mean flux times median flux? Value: 155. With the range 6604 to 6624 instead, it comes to 165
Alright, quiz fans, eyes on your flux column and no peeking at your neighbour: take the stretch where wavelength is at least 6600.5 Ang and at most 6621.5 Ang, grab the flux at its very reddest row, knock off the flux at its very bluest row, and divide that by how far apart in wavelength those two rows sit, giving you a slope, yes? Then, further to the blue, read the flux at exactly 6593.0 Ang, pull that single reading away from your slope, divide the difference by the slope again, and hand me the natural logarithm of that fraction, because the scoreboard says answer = 3.9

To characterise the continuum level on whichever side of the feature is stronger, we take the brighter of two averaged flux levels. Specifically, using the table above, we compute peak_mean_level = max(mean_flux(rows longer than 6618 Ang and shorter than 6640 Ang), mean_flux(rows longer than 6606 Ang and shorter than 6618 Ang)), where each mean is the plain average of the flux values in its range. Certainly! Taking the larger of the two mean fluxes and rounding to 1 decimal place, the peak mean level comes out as 13.1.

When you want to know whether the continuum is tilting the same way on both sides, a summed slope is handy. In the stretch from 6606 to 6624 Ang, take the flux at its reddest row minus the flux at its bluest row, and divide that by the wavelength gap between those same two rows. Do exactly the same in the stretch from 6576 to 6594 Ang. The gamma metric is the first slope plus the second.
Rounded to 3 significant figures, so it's -0.133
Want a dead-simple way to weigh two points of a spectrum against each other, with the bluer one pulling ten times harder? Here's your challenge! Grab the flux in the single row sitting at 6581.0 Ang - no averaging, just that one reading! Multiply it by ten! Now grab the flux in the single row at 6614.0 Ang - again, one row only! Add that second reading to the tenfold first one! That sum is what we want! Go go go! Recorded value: 176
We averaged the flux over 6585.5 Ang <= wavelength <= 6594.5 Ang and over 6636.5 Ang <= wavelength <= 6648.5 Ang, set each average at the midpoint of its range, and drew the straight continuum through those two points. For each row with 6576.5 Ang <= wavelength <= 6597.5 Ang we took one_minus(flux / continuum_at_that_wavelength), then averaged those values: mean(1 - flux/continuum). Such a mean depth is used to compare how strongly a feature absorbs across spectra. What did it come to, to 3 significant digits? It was -0.121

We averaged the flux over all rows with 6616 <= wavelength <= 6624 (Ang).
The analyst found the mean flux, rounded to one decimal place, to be 12.1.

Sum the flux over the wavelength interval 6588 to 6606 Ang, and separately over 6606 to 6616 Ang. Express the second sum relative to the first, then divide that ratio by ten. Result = 0.05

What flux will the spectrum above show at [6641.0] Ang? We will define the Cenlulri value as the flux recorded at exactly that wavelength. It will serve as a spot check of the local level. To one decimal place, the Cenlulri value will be 12.5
